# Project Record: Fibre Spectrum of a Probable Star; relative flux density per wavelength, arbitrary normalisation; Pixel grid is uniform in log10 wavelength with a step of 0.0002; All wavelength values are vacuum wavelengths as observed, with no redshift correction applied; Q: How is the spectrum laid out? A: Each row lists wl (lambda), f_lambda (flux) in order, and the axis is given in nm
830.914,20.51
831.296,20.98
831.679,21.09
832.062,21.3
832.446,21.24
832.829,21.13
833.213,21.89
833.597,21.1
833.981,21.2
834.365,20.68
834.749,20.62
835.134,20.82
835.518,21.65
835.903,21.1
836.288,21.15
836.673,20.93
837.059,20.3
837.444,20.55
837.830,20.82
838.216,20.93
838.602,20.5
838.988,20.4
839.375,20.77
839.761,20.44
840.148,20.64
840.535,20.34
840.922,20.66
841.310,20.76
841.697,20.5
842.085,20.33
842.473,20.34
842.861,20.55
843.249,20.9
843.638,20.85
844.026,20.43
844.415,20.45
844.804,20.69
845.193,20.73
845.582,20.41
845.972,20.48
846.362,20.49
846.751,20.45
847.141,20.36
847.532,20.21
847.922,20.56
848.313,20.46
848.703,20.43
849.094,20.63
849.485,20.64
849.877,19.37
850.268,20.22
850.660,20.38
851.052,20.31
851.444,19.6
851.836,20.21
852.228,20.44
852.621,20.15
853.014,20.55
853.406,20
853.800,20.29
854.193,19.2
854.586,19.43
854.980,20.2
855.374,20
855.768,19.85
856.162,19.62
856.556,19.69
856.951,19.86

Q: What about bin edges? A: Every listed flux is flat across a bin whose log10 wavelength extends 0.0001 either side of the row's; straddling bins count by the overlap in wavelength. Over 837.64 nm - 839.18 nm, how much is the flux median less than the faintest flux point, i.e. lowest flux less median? -0.26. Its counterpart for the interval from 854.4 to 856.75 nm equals -0.34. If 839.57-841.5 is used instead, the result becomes -0.30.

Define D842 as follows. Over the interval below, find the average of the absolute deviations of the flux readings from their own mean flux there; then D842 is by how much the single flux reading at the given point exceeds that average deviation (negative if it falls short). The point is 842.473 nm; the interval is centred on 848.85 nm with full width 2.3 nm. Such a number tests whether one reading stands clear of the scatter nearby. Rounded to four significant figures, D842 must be 20.01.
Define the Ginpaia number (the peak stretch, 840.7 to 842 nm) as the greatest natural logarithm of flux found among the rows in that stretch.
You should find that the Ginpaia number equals 3.03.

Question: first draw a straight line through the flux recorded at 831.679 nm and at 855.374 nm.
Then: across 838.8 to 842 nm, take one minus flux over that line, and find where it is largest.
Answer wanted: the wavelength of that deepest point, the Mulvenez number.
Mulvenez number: 838.988 nm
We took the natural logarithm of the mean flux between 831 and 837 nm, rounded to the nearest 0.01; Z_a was 3.05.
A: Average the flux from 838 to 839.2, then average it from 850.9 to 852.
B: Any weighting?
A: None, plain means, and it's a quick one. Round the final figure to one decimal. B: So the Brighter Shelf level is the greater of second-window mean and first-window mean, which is 20.6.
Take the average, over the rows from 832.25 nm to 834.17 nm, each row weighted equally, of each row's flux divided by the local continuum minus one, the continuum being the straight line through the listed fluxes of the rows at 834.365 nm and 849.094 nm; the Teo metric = 0.030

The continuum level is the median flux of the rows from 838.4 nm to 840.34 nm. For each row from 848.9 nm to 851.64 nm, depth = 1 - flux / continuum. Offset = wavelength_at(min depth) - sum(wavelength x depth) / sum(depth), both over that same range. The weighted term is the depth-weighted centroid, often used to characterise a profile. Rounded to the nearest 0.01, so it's -1.24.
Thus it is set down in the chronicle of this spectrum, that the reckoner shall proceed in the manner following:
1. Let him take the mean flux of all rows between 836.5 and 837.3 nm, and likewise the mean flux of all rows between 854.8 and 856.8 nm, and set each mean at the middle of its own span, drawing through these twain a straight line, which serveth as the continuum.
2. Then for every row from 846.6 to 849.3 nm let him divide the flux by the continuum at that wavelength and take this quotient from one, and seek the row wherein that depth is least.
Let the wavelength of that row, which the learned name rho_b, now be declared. 849.094 nm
